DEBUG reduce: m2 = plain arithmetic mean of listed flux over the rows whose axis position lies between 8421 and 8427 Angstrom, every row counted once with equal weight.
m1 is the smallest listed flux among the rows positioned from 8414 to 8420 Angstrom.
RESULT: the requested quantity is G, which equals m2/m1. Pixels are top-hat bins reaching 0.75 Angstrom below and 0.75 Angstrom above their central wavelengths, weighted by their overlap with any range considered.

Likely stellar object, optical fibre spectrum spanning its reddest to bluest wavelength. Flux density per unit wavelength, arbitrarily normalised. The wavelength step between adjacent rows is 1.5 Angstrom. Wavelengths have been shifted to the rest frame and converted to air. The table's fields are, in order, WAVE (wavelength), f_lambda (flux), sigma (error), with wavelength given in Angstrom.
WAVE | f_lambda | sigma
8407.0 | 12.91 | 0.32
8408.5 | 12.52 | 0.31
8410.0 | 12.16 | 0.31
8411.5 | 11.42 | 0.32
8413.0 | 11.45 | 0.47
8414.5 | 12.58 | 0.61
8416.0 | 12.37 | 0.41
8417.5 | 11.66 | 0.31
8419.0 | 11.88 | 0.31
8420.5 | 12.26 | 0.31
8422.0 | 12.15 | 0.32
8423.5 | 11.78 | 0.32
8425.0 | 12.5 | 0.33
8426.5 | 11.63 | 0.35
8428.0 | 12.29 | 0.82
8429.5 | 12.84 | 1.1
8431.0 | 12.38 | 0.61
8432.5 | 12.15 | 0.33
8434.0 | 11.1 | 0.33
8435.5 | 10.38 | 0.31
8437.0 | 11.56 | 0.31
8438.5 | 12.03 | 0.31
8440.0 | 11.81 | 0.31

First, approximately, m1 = 11.66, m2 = 12.0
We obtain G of 1.03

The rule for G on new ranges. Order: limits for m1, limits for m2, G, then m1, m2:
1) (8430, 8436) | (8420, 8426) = 1.17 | 10.38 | 12.2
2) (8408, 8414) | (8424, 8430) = 1.08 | 11.42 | 12.3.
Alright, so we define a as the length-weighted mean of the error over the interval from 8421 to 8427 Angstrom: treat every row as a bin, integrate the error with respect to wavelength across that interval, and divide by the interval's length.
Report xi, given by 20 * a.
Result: 6.6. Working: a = 0.328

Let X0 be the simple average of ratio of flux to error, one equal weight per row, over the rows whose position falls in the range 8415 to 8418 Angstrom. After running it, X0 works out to 33.9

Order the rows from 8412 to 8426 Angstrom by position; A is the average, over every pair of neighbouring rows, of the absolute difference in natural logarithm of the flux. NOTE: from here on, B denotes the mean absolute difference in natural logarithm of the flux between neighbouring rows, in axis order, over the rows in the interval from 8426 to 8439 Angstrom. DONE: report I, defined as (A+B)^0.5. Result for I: 0.31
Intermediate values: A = 0.040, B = 0.057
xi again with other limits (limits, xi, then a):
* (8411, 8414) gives 8.4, 0.419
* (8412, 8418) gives 9.0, 0.450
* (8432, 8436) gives 6.5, 0.324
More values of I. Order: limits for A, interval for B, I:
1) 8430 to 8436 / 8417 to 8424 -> 0.29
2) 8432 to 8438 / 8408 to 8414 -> 0.35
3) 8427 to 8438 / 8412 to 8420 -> 0.33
